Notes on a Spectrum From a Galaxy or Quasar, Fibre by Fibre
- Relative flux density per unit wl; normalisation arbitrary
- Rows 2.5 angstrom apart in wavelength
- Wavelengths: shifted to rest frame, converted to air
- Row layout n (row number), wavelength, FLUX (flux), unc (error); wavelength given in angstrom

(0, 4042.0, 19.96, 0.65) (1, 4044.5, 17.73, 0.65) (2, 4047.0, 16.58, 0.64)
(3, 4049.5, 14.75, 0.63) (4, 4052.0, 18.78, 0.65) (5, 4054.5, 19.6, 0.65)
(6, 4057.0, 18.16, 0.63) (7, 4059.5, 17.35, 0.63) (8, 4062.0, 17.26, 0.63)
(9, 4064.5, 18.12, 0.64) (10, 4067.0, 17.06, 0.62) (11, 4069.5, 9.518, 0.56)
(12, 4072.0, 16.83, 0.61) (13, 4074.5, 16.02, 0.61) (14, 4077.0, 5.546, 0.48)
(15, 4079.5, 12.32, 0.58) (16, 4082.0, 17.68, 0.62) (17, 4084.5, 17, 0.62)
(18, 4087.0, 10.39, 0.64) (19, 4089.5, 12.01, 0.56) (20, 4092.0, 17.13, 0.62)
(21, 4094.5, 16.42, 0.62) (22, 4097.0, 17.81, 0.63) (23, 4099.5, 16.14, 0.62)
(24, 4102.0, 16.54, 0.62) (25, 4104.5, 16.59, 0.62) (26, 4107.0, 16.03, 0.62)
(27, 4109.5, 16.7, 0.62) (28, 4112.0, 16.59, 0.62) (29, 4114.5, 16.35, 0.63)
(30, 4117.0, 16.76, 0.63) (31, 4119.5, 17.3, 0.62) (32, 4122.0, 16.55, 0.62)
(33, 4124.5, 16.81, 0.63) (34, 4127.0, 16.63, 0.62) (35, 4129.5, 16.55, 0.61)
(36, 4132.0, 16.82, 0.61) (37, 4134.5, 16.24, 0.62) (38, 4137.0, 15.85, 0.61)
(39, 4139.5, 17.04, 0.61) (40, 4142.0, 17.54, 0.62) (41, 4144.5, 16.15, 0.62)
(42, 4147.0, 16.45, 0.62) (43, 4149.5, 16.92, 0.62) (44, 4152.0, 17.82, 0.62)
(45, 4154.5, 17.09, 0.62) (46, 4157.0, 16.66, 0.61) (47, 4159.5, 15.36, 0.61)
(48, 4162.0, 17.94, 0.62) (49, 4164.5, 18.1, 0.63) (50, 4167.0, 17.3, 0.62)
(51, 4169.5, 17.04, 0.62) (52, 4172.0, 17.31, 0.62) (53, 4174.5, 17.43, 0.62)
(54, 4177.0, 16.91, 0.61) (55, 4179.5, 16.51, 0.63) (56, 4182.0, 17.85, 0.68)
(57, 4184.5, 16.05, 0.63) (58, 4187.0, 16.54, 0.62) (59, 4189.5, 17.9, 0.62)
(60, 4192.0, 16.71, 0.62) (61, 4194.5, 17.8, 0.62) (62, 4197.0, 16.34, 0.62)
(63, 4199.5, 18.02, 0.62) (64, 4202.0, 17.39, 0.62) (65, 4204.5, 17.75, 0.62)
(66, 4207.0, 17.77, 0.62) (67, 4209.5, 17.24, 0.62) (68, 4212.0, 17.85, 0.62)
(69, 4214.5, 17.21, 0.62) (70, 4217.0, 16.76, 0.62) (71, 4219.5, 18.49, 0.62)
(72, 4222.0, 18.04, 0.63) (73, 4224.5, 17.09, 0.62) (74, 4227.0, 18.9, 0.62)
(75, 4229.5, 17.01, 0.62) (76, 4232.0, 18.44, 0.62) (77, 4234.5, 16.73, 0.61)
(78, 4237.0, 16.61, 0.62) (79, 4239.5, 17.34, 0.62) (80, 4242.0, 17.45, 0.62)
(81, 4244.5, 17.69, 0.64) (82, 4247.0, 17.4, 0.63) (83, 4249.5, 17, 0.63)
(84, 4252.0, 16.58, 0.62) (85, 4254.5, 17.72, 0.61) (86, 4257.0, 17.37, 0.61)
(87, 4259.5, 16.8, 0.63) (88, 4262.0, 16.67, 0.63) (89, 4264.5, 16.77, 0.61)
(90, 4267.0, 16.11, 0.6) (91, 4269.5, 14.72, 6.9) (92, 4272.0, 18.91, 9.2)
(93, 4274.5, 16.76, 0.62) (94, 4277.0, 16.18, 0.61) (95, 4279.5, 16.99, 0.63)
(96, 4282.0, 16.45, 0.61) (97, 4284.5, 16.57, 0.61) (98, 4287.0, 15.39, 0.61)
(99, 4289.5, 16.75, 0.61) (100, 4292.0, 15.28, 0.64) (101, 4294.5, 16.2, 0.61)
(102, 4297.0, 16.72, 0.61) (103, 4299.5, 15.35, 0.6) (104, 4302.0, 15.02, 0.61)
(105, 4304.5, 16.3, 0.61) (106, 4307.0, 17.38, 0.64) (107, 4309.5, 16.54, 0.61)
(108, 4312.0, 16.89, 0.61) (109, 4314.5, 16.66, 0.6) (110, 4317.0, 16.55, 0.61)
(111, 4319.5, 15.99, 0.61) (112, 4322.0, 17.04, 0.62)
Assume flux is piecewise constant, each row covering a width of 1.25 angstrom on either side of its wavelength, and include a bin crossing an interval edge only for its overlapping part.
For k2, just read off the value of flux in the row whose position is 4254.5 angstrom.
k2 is 17.72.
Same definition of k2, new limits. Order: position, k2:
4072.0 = 16.83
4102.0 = 16.54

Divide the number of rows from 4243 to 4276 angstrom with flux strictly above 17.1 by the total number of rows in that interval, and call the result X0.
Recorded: 0.38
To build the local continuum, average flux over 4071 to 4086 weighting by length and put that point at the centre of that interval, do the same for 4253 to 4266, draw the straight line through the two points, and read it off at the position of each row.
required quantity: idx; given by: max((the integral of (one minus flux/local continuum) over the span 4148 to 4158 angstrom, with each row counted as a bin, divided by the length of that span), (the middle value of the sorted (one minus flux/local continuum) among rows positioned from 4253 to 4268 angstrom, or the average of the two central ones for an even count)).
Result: 0.02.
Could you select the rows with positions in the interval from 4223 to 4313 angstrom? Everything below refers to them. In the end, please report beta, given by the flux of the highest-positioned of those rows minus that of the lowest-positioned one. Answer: -0.2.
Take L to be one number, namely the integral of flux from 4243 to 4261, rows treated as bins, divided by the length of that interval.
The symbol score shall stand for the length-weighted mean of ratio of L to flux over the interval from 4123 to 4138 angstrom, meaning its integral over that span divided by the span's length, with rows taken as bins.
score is 1.044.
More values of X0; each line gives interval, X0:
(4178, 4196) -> 0.43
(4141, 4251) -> 0.57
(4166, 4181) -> 0.50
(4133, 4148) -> 0.17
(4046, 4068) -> 0.67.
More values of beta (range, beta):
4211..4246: -0.2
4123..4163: 1.1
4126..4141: 0.4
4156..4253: -0.1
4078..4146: 3.8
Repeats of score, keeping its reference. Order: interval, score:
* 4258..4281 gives 1.037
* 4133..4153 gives 1.030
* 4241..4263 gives 1.002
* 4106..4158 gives 1.031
